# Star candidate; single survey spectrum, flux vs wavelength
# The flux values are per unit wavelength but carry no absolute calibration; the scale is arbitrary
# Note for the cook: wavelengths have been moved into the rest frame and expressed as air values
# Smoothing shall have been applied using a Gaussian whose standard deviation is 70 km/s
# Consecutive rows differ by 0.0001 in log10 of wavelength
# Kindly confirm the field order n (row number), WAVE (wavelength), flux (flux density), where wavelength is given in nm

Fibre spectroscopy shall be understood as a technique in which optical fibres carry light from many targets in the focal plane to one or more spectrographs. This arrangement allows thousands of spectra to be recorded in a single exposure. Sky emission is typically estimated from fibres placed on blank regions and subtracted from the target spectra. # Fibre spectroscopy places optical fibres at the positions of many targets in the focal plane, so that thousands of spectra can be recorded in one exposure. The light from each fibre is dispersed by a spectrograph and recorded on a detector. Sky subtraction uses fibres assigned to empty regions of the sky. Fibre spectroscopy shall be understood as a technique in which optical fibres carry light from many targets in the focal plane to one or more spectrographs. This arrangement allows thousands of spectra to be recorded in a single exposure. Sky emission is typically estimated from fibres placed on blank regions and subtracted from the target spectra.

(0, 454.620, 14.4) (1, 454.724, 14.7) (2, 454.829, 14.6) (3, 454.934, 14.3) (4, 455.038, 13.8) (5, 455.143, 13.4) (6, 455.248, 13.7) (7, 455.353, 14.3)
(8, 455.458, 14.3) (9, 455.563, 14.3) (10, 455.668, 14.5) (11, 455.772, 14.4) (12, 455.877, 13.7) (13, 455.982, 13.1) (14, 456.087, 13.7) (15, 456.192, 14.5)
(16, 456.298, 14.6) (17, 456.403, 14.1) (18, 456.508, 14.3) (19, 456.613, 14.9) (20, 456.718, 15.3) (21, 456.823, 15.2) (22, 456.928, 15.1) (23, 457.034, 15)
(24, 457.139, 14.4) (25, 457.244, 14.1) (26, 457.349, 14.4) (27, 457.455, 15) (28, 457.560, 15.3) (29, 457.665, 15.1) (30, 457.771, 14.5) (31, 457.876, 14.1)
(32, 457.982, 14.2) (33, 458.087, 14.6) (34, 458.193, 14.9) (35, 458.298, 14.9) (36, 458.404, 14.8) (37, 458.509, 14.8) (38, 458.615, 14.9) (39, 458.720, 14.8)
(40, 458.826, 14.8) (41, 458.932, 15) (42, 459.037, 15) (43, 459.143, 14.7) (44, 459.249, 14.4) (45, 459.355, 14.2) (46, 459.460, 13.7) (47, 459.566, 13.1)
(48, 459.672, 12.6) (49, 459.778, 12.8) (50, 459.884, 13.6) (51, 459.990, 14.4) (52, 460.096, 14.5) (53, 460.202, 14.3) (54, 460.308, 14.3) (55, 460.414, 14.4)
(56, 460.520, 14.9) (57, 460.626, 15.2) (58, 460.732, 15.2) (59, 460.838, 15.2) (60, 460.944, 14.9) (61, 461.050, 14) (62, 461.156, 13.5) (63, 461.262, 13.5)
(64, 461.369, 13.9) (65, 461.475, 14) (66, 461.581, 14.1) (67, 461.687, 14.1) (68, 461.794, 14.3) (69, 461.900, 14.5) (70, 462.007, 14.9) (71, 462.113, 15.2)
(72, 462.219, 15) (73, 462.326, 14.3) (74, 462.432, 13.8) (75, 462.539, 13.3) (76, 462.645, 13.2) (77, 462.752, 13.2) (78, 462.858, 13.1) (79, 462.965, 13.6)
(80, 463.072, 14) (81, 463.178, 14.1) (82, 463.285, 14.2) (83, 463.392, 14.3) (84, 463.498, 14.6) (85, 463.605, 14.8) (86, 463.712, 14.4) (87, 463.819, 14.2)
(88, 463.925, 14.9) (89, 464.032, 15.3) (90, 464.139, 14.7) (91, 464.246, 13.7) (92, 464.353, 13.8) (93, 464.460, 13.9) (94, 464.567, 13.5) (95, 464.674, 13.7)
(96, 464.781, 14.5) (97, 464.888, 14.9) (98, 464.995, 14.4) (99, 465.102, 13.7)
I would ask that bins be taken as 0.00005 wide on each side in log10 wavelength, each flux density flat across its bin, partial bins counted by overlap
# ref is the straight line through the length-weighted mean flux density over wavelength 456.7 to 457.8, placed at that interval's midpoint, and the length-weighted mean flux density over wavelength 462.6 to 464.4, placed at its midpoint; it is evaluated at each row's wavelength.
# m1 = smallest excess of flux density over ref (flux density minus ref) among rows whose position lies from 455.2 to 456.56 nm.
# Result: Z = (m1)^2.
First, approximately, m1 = -1.9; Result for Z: 3.6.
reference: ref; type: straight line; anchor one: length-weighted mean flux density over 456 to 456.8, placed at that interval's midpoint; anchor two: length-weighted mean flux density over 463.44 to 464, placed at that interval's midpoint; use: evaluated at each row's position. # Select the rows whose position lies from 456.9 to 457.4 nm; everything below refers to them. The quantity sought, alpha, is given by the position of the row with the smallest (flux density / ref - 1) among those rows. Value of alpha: 457.244 nm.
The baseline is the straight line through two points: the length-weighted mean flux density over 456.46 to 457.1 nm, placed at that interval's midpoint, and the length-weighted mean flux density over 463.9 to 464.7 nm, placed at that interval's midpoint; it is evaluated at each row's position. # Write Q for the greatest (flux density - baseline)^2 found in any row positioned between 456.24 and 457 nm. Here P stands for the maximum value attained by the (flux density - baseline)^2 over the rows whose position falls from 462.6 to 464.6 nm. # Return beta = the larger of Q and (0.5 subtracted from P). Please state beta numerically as 1.0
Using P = 1.5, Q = 0.8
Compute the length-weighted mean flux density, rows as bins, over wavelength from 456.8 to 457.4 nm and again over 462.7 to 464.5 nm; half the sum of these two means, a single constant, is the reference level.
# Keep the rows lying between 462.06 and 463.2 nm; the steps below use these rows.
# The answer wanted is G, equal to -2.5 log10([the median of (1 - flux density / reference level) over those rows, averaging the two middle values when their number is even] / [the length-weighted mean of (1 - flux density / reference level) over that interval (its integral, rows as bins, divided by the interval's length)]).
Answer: -0.2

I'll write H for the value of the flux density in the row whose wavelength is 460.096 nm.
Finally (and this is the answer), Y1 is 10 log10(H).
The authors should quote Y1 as 11.6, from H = 14.5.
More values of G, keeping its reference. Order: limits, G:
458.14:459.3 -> 0.1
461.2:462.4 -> -0.3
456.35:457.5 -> -0.6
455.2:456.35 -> 1.0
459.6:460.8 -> 2.4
